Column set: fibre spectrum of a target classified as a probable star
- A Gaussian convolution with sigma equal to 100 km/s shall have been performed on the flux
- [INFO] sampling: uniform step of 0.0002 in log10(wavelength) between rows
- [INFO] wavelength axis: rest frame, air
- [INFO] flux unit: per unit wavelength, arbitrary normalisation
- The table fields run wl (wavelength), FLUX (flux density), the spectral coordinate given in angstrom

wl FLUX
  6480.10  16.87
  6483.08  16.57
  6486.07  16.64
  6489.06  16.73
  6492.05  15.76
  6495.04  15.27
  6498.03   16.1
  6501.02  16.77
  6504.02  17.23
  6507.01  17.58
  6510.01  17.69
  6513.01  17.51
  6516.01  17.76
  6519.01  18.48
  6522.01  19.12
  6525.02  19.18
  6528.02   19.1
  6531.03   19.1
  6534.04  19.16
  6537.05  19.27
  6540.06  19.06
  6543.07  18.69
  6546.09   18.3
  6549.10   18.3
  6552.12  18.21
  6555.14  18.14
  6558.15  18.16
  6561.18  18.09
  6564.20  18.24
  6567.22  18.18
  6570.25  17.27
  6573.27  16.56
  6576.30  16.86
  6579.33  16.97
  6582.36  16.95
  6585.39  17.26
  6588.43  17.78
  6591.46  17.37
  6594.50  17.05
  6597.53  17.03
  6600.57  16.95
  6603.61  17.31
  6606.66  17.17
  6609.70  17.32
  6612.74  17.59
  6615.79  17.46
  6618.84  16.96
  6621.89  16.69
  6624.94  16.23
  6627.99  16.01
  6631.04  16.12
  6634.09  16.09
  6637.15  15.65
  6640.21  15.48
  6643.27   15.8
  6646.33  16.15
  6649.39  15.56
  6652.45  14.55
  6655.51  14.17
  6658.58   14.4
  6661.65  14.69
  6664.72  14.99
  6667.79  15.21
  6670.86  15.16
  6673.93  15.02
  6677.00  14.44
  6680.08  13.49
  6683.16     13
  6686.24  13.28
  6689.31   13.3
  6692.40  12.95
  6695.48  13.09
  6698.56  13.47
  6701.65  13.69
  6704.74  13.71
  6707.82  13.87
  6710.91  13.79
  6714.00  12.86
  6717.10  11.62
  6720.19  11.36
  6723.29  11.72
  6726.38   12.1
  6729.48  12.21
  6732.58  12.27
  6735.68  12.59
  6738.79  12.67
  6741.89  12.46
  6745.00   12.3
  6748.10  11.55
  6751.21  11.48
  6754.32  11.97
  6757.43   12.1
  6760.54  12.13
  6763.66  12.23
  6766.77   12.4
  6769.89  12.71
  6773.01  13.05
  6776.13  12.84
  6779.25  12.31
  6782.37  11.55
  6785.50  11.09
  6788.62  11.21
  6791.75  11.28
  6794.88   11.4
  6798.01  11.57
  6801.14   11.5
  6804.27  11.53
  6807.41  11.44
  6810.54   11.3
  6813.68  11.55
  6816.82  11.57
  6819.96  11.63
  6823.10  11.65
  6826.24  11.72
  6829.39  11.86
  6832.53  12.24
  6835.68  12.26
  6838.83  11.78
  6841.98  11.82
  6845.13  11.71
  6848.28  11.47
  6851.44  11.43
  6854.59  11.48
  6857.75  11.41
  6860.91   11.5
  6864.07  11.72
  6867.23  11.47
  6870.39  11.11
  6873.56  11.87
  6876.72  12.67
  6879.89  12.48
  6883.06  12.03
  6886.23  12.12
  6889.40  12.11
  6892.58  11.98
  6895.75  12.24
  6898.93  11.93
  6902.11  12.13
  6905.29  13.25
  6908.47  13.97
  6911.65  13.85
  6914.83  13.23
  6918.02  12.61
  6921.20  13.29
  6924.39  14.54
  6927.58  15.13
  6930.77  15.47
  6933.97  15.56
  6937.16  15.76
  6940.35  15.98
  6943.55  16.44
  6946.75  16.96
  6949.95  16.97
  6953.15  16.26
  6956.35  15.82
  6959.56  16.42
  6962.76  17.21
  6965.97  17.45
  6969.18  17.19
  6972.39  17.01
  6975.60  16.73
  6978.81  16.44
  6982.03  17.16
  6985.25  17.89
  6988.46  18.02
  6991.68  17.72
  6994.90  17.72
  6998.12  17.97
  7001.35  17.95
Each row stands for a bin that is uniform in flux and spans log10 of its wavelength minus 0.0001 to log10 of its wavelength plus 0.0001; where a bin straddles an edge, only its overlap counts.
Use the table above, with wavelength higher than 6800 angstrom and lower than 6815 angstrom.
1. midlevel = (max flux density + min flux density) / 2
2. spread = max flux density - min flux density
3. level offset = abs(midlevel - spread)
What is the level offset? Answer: 11.2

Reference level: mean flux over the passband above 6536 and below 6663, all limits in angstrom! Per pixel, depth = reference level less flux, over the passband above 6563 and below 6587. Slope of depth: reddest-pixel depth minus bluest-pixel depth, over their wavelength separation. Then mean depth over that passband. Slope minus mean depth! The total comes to 0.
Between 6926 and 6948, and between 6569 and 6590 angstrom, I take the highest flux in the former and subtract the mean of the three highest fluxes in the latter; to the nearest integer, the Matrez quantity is 0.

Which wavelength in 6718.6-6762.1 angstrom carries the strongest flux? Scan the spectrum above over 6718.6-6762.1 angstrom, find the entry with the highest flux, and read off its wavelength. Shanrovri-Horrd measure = 6738.79 angstrom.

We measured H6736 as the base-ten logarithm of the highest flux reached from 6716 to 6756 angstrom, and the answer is 1.10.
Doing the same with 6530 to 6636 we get 1.28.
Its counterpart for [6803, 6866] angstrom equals 1.09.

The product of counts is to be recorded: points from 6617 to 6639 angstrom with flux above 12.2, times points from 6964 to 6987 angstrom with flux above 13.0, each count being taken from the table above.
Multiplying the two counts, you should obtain 49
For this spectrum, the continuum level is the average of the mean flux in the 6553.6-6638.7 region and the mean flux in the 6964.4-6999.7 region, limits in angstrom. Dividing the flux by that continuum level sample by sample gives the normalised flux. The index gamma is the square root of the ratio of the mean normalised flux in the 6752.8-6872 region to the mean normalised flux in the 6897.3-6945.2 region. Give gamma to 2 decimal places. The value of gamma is 0.91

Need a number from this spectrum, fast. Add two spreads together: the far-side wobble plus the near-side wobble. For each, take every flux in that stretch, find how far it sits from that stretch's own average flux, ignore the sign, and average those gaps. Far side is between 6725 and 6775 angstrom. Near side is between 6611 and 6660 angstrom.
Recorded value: 1.03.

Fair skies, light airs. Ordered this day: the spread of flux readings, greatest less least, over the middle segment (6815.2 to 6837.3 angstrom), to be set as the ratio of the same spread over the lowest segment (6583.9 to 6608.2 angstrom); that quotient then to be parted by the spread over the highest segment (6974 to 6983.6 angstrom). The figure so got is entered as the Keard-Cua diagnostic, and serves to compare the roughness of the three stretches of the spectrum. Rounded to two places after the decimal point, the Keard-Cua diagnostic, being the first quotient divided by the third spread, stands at 1.15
